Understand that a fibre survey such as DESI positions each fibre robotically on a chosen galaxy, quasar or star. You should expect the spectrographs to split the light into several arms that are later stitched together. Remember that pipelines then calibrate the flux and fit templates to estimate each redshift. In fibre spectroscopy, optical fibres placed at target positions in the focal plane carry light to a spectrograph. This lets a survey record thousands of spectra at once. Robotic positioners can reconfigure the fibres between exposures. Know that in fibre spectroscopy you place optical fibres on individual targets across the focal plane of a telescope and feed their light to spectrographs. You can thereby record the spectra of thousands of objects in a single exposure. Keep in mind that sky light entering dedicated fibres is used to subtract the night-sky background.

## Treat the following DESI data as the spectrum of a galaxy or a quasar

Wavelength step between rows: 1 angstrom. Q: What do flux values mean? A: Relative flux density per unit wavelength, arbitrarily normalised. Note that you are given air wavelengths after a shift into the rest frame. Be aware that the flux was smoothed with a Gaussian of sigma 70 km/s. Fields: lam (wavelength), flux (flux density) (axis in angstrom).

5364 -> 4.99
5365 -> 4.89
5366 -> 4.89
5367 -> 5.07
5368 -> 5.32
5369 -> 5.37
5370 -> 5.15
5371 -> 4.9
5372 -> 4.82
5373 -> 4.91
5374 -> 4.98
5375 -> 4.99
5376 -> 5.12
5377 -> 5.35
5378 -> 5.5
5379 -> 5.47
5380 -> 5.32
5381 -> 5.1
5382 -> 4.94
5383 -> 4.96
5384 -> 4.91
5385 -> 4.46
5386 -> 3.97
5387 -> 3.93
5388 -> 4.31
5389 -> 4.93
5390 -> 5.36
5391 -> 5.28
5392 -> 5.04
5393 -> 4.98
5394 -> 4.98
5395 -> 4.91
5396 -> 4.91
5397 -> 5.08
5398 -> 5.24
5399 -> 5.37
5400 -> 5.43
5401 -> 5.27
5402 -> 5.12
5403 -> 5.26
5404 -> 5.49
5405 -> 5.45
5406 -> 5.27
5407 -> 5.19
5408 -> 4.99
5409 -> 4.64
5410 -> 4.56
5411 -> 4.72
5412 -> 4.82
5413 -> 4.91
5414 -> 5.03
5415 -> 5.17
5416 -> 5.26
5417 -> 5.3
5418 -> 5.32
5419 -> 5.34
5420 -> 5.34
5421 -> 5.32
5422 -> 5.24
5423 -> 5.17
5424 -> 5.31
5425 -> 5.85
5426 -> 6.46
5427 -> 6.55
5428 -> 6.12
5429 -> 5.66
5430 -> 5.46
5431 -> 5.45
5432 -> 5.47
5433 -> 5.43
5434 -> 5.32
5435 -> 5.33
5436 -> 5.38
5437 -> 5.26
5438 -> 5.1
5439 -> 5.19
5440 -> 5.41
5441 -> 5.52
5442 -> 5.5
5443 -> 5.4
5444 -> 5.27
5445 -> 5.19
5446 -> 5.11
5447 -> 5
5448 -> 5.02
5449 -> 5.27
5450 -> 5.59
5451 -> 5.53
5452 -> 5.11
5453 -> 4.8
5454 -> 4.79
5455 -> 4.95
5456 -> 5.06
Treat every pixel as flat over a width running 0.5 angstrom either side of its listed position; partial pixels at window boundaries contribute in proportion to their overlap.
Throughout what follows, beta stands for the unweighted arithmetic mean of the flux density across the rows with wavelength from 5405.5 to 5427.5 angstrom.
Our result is 5.26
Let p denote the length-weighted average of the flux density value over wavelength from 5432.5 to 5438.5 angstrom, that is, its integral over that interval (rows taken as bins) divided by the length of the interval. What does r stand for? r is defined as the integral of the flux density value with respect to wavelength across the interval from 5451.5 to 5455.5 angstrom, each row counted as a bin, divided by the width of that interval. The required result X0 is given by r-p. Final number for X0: -0.4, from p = 5.3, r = 4.9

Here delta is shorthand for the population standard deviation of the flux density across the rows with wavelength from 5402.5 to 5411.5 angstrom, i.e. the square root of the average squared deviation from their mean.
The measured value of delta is 0.33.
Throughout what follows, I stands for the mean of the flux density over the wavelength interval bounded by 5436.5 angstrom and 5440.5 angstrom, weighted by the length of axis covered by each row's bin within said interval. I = 5.24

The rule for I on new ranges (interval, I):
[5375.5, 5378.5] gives 5.32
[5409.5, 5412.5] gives 4.70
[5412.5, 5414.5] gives 4.97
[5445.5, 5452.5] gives 5.23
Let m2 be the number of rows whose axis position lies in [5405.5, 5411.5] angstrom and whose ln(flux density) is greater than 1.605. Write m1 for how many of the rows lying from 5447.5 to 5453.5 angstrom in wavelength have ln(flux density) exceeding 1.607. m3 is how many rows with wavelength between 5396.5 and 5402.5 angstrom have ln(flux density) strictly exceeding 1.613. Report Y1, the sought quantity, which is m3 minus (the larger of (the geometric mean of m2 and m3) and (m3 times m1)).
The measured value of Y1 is -24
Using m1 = 5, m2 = 3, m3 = 6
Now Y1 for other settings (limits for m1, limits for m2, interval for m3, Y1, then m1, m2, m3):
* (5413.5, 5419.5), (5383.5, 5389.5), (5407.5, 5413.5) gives 0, 6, 0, 0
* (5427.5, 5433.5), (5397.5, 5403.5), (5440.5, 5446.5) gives -30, 6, 6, 6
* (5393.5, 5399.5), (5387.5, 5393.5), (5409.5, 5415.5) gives -4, 3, 4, 2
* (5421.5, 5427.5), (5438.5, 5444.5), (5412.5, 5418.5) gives -25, 6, 6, 5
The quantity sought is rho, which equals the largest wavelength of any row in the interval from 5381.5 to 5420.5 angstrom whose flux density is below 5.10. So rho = 5414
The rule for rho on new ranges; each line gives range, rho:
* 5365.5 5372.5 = 5372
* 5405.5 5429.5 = 5414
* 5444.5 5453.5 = 5453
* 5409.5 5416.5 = 5414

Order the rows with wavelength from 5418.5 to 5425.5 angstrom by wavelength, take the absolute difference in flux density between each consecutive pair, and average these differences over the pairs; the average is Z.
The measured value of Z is 0.14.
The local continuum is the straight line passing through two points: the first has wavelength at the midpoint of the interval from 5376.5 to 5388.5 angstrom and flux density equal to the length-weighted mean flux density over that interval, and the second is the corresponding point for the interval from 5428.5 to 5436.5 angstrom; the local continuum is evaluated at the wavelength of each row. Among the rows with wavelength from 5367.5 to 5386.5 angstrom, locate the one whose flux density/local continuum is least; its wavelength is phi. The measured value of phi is 5386 angstrom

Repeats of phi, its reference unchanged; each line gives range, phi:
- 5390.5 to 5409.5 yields 5409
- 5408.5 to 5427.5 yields 5410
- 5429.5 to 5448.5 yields 5447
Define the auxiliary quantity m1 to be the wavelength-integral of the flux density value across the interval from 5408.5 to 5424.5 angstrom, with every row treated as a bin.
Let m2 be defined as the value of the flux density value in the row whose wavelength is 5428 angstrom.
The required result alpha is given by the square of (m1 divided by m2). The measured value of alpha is 177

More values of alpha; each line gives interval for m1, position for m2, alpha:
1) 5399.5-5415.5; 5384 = 274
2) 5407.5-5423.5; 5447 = 263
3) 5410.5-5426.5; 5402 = 273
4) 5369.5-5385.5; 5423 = 245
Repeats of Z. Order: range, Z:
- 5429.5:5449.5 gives 0.09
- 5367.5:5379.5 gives 0.12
